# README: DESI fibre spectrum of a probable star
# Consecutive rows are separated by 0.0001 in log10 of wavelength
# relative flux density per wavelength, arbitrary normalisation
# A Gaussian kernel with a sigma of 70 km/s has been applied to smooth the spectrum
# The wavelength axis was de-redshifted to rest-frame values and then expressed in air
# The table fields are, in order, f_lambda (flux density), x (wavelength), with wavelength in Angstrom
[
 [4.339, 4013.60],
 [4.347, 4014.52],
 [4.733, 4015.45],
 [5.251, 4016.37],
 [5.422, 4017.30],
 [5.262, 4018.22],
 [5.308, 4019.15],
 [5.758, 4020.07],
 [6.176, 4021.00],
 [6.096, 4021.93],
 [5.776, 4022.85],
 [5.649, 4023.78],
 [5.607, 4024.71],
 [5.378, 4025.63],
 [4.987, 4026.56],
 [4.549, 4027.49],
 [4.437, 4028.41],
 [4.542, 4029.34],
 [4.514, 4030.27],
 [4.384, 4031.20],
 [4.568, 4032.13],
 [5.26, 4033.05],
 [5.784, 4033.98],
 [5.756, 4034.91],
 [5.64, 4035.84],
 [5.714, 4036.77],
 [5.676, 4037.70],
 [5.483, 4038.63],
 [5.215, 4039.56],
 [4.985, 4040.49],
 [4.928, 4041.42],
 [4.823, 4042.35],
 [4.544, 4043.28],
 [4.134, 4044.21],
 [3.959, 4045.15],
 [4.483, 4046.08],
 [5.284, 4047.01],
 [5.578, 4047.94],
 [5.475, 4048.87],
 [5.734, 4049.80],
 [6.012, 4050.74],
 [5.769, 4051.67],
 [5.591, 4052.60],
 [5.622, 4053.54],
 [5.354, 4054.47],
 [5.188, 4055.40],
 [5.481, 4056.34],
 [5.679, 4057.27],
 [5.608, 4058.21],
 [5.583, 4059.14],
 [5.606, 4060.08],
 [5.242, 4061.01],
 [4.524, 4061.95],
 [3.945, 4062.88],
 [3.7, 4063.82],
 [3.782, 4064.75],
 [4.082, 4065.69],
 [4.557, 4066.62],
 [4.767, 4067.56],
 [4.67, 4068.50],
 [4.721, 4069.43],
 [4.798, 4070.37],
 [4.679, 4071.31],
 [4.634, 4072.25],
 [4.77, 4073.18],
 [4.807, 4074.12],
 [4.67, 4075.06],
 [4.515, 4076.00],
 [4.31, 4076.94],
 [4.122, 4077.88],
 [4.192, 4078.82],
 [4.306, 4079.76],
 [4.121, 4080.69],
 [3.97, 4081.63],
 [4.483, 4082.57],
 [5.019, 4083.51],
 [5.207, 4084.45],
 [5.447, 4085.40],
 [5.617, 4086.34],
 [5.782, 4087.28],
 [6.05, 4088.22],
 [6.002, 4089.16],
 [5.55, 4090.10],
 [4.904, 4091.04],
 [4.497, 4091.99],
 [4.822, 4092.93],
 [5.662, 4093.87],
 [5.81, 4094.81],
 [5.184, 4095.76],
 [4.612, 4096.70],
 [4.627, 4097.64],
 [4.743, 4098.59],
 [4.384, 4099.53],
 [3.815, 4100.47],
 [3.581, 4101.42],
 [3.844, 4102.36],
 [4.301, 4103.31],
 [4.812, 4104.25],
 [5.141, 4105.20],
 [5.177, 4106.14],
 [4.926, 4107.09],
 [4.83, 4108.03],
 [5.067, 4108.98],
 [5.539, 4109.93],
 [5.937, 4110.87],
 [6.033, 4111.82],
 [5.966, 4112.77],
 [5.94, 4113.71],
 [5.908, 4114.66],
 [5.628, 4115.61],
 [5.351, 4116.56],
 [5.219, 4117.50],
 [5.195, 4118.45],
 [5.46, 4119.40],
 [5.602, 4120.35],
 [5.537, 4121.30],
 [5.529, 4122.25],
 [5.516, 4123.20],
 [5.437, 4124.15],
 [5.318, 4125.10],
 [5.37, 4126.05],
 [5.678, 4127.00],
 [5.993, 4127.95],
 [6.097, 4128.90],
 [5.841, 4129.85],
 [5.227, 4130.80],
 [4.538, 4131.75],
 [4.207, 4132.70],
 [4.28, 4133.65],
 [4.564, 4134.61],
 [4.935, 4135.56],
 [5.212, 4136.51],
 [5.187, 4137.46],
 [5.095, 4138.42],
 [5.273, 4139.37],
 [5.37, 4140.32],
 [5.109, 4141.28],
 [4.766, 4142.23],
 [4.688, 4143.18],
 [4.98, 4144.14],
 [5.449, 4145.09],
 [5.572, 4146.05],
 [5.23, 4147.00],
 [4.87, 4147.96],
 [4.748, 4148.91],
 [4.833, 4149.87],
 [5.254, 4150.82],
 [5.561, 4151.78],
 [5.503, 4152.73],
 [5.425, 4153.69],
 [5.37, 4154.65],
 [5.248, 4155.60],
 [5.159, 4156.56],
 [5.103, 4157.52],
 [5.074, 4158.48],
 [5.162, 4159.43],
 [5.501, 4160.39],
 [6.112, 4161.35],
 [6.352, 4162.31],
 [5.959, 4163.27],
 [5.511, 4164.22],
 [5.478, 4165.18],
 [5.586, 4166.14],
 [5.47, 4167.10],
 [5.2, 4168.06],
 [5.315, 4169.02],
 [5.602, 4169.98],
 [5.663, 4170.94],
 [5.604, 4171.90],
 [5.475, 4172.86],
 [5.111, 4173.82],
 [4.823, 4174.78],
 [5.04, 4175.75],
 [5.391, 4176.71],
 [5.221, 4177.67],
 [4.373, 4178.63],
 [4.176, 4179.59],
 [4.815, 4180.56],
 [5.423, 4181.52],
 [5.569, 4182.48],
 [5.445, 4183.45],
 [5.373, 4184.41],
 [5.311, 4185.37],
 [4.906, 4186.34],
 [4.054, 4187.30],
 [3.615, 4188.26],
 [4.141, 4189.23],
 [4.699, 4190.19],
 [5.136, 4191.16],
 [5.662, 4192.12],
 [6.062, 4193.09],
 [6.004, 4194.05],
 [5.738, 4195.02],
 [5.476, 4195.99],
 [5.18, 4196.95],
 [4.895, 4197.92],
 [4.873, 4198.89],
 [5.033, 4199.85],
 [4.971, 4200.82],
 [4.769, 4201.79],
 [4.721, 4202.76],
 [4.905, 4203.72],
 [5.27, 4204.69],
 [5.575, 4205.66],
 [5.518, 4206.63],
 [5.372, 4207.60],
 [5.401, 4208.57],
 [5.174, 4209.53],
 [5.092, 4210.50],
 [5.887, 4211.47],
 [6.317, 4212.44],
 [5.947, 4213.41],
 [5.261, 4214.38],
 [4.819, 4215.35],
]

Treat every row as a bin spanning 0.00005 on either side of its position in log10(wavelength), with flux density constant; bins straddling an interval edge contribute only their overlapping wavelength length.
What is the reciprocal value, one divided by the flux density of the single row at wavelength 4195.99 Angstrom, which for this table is 0.18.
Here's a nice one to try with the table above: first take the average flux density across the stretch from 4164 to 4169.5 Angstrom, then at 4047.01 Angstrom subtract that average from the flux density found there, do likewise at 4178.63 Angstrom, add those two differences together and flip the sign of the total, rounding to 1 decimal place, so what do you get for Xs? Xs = 1.2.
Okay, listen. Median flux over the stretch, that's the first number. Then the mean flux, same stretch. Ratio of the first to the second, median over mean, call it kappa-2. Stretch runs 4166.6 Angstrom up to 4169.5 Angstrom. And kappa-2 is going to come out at 1.00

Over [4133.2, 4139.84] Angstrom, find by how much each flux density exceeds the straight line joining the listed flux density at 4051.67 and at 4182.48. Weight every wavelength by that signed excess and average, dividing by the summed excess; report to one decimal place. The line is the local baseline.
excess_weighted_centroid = 4135.7 Angstrom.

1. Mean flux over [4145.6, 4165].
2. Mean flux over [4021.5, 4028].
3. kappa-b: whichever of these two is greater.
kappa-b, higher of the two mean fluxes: 5.43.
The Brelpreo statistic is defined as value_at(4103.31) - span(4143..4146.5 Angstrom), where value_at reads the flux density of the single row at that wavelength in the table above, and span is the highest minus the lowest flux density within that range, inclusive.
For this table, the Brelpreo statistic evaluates 3.42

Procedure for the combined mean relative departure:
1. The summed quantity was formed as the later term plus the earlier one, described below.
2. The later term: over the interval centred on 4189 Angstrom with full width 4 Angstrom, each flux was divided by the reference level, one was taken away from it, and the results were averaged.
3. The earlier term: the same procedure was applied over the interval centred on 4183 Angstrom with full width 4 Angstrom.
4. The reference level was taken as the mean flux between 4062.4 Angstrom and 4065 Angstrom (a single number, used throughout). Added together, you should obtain 0.52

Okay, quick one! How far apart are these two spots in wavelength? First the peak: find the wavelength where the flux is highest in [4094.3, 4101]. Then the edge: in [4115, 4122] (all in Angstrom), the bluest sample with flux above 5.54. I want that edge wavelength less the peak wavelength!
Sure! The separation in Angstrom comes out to 20.8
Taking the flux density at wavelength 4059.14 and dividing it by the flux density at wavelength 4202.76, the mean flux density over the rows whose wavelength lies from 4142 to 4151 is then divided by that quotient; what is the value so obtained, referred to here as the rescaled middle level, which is 4.26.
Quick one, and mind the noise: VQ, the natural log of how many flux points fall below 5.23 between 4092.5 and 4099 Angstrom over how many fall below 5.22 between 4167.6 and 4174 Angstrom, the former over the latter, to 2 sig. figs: 0.92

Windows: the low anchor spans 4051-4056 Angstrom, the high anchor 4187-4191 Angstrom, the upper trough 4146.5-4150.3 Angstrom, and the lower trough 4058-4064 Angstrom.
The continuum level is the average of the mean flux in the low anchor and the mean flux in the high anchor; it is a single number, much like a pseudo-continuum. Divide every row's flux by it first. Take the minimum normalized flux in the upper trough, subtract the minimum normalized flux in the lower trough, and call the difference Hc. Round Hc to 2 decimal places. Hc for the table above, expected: 0.22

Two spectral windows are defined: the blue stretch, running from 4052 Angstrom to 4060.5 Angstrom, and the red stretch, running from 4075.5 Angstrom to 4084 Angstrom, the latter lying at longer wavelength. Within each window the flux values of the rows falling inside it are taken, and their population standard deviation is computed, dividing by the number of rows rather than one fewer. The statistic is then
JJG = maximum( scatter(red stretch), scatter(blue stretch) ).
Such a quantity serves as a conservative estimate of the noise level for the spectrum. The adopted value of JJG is 0.29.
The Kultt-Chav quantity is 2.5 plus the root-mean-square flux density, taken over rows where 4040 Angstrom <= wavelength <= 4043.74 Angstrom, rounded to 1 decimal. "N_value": 7.3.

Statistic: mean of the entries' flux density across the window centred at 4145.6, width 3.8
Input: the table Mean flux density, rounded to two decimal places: 5.31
